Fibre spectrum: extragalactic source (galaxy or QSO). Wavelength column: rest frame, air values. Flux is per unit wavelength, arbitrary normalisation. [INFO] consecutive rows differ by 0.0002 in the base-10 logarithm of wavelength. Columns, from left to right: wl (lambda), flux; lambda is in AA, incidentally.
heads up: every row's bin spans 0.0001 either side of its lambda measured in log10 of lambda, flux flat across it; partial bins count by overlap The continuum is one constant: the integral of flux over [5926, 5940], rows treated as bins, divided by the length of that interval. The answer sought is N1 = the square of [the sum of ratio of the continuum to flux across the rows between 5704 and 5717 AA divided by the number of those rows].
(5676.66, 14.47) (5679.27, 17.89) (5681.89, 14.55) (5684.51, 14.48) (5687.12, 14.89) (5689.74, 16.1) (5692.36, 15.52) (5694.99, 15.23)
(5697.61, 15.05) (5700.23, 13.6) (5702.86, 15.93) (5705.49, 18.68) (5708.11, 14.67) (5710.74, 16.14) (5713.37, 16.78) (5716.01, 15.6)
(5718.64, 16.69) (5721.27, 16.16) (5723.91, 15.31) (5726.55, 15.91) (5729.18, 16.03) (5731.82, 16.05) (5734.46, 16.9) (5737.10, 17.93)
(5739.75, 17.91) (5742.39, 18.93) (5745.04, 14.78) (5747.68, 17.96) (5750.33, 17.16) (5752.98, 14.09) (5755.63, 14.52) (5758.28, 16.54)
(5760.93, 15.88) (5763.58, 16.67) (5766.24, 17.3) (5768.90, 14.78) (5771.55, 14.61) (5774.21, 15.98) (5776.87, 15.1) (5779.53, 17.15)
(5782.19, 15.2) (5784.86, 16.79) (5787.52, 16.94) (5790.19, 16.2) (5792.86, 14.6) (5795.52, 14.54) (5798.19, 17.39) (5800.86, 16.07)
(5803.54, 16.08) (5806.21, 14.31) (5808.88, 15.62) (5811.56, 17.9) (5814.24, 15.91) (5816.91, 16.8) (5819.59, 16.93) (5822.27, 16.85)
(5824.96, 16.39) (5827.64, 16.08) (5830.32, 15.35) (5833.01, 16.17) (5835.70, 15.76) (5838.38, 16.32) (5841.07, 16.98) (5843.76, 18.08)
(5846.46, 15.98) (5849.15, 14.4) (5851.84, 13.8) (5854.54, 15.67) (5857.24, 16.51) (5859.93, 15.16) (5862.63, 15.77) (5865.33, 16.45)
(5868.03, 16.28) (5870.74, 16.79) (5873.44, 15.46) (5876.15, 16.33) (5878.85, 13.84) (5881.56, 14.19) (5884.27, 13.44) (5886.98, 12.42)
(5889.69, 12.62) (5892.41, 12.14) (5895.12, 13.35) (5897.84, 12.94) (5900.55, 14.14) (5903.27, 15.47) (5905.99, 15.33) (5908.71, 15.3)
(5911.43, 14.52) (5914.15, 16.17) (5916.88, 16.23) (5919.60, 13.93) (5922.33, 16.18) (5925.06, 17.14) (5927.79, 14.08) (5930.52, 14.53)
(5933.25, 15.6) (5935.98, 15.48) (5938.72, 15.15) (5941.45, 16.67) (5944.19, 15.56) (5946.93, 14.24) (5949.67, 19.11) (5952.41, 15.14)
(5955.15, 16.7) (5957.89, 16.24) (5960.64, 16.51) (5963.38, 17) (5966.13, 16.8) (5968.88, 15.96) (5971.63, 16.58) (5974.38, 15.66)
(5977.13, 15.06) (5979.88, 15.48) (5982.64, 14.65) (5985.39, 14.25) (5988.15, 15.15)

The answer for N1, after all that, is 0.85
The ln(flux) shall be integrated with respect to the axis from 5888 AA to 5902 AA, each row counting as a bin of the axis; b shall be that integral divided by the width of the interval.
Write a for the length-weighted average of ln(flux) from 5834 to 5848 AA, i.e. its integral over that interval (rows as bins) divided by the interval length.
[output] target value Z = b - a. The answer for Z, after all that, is -0.241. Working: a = 2.81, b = 2.57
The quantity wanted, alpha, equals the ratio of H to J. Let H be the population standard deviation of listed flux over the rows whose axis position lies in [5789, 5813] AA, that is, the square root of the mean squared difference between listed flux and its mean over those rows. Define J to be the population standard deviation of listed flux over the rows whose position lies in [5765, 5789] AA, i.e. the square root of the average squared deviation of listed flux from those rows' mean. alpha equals 1.15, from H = 1.18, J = 1.02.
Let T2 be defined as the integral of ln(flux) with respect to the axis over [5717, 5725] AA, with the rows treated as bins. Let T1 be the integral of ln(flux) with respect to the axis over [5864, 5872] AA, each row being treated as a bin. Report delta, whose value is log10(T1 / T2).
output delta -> 0.004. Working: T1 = 22.4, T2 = 22.2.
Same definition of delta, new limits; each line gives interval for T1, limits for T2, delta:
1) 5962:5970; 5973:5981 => 0.012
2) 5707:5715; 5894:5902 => 0.026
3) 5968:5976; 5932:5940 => 0.007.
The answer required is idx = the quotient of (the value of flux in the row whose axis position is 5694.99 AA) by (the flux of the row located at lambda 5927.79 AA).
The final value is 1.08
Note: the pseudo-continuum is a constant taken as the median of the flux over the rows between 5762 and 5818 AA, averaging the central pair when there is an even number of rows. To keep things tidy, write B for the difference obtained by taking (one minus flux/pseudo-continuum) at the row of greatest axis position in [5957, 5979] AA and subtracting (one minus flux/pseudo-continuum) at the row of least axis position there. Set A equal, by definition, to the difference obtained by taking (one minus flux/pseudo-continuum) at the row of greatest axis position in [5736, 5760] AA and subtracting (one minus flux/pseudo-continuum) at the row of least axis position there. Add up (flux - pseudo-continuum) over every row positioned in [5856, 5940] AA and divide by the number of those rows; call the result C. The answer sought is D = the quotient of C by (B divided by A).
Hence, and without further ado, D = -1.34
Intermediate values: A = 0.09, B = 0.07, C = -1.14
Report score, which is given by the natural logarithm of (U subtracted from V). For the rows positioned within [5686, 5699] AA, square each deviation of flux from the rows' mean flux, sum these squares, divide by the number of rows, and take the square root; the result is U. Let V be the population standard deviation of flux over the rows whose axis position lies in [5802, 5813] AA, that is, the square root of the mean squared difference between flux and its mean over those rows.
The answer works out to -0.2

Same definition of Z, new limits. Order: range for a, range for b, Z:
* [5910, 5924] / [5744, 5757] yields 0.016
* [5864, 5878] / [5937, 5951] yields -0.009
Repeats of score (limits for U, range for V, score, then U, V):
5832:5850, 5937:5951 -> -0.5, 1.04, 1.67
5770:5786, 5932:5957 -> -0.9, 0.92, 1.32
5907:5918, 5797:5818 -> -1.1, 0.70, 1.04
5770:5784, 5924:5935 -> -1.2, 0.89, 1.18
